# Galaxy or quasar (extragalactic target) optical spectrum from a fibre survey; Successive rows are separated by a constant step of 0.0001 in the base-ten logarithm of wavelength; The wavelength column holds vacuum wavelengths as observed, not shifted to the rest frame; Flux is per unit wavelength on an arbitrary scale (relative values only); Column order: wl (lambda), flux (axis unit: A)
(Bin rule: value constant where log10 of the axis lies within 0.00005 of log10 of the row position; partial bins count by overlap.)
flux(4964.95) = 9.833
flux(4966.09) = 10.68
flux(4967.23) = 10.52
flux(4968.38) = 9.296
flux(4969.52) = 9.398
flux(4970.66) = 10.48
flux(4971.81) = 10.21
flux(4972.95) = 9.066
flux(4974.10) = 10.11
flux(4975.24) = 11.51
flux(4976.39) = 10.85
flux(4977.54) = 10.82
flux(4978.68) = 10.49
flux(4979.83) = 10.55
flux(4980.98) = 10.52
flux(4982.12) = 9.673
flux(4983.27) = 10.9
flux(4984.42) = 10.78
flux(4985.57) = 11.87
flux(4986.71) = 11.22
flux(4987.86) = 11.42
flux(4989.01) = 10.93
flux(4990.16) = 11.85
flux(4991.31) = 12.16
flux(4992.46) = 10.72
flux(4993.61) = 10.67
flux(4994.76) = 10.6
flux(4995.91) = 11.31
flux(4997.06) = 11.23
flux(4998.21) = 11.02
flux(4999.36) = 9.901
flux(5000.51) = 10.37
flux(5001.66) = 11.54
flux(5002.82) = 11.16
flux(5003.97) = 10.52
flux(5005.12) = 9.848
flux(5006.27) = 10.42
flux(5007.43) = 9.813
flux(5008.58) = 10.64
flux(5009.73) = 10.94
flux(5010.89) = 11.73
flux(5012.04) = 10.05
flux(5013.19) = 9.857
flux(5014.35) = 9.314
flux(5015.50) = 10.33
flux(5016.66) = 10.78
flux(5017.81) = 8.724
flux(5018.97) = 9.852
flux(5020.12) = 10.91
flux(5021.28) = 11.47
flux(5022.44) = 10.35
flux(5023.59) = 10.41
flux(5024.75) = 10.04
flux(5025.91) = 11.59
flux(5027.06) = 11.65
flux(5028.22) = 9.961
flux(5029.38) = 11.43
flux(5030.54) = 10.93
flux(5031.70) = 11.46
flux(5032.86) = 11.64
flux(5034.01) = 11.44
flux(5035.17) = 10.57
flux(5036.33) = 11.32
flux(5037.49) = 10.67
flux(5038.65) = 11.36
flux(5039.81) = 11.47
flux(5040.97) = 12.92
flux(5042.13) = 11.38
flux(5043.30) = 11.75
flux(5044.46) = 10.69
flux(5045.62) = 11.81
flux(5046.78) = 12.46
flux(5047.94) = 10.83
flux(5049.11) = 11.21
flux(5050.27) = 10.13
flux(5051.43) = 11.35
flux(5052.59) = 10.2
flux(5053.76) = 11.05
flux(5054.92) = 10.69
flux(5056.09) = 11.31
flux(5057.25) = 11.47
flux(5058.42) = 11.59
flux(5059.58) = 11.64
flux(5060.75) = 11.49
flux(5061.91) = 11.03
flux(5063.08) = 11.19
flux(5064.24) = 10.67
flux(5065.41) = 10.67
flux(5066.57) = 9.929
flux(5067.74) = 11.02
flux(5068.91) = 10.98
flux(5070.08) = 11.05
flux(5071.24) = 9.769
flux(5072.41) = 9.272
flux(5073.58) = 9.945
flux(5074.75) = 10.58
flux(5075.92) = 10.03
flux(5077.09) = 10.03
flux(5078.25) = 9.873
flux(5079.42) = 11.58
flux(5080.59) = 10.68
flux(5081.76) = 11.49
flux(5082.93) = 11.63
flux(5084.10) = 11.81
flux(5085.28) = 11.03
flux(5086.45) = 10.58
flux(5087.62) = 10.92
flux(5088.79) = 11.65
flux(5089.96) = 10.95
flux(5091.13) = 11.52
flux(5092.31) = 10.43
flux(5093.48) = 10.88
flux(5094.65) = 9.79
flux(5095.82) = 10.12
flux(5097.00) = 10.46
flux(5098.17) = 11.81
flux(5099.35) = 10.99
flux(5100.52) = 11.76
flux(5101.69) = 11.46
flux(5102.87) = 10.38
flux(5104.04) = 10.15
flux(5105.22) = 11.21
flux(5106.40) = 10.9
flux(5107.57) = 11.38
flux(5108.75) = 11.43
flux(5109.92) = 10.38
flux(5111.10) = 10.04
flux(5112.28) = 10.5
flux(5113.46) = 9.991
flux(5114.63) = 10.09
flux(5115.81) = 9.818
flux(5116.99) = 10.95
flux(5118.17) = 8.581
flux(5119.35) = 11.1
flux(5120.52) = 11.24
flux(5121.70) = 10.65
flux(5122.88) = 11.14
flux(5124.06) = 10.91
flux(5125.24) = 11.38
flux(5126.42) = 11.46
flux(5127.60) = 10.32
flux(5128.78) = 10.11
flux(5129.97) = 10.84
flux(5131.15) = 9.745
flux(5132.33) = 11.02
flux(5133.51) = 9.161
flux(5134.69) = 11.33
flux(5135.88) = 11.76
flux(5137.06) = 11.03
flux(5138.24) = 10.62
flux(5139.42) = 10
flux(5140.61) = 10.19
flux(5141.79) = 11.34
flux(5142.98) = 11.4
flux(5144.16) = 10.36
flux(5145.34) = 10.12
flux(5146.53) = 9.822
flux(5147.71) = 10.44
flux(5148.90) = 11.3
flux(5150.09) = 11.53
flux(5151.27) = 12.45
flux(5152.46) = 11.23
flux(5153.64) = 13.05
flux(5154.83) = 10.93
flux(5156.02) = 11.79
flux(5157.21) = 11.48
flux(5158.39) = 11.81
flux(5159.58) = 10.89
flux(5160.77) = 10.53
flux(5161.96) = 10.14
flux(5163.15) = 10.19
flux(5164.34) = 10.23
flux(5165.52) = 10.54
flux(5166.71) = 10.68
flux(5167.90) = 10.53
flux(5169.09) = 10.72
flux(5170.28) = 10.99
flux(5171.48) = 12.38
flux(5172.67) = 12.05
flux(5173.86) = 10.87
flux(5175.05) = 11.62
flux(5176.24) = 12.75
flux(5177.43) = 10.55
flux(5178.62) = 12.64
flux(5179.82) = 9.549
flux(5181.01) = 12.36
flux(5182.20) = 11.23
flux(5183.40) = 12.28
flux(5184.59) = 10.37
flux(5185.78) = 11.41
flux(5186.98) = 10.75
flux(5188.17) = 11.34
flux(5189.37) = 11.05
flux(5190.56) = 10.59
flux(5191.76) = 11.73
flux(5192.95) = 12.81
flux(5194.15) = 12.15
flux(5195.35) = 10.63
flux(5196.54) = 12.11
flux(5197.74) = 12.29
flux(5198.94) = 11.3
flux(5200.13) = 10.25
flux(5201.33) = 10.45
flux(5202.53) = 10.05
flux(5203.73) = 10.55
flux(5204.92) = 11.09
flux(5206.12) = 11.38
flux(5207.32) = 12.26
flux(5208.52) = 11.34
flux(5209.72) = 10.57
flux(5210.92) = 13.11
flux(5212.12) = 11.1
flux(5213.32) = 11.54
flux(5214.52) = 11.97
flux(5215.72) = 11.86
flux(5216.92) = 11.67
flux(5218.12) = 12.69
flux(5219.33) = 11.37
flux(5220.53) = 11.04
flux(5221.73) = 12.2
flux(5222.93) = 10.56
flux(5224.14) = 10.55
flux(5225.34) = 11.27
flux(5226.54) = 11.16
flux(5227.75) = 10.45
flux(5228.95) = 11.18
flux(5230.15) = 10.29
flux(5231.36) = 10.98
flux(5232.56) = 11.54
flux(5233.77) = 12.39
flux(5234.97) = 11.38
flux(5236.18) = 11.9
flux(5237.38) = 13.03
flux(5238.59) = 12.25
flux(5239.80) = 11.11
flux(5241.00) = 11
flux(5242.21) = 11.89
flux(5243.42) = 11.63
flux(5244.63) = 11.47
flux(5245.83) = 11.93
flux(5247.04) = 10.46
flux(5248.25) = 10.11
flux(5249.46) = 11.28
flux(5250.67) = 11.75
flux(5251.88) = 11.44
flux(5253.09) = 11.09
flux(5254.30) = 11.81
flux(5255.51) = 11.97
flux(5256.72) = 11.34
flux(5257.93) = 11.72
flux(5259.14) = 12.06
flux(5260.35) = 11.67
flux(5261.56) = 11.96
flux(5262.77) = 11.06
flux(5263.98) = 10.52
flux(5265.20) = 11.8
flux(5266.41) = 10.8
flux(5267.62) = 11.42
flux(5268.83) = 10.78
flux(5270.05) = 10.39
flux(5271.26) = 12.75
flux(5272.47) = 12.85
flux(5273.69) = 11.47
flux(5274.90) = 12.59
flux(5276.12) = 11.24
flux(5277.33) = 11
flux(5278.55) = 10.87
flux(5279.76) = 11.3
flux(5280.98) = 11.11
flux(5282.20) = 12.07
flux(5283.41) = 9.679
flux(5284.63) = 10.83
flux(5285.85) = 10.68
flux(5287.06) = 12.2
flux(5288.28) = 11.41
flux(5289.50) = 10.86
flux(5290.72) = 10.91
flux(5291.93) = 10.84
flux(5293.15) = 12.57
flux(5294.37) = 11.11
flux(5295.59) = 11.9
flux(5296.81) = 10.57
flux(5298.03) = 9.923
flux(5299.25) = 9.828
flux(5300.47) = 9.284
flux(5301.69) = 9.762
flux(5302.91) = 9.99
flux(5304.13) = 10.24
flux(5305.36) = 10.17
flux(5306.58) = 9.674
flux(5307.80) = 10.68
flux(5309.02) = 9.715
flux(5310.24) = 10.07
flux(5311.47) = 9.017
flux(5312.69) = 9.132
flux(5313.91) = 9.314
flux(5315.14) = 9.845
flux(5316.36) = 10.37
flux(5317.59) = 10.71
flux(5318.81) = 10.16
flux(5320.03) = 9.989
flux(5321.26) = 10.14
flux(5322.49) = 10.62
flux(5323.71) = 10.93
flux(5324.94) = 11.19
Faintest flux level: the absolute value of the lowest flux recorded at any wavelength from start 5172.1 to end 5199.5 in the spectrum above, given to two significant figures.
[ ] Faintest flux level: 9.5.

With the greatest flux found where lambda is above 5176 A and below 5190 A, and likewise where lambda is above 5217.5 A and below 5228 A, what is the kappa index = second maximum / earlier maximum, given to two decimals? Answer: 1.00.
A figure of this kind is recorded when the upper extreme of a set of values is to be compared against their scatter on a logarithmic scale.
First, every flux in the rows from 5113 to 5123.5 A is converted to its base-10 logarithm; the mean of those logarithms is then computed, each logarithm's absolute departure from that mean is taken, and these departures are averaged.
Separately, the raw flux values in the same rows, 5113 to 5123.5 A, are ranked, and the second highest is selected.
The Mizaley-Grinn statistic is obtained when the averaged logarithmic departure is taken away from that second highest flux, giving 11.1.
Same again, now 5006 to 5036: 11.6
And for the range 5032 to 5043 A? 11.6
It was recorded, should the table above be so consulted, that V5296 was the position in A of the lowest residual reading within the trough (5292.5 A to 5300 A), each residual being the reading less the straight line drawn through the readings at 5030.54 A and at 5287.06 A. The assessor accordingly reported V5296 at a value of 5299.25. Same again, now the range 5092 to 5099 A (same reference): 5094.65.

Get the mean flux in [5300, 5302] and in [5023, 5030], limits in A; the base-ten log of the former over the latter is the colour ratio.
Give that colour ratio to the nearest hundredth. -0.06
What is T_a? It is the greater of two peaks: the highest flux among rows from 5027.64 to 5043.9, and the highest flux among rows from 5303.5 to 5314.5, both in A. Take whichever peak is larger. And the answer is 12.9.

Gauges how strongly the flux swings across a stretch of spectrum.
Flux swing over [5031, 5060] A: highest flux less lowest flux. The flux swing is 2.8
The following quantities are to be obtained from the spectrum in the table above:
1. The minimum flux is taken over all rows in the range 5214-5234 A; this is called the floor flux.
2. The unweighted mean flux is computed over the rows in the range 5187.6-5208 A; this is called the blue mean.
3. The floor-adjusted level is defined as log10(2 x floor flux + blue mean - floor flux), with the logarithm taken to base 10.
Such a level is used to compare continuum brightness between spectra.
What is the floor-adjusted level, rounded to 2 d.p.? 1.33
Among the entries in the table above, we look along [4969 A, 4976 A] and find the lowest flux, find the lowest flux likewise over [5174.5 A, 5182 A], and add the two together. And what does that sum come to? 18.6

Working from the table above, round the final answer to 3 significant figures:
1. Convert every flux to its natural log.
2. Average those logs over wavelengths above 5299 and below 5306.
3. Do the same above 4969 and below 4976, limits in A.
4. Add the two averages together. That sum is 4.60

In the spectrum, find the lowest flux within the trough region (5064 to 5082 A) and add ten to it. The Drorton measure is 19.27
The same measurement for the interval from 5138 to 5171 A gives 19.82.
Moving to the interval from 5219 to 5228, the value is 20.45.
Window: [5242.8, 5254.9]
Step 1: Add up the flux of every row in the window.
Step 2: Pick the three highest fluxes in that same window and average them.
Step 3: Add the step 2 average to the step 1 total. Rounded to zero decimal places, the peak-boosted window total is 125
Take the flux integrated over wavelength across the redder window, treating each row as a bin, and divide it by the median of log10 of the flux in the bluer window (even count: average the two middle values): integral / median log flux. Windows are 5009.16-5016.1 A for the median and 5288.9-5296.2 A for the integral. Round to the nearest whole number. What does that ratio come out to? 82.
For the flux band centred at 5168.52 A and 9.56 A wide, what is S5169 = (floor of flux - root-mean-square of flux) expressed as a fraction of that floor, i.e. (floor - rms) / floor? -0.079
